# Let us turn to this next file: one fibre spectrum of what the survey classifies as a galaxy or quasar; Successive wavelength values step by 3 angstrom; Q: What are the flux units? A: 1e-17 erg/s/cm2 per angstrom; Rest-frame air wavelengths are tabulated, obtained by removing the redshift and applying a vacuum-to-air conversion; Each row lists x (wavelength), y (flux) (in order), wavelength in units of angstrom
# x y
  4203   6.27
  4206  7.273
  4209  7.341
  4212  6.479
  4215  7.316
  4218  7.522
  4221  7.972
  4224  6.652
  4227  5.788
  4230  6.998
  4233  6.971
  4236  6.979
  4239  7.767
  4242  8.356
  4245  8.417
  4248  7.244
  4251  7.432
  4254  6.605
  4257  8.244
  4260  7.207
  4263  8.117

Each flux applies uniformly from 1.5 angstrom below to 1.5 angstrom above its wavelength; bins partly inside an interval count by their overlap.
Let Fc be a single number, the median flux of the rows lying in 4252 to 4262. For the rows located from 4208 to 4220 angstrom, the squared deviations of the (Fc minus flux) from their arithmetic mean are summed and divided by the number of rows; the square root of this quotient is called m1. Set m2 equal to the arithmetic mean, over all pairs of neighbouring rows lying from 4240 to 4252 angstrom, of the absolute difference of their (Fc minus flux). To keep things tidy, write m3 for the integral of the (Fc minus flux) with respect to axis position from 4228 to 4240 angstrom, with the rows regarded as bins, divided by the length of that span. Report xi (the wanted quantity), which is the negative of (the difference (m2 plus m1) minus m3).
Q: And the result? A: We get -0.77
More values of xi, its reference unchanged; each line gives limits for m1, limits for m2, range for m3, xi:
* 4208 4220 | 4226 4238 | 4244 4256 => -1.03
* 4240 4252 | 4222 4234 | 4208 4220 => -1.21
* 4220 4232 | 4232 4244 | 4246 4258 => -1.43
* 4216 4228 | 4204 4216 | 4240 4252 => -2.10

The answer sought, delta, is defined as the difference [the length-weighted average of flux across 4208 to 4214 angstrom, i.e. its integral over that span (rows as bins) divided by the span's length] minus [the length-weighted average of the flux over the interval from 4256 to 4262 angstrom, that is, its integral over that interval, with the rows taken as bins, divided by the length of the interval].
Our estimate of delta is -0.8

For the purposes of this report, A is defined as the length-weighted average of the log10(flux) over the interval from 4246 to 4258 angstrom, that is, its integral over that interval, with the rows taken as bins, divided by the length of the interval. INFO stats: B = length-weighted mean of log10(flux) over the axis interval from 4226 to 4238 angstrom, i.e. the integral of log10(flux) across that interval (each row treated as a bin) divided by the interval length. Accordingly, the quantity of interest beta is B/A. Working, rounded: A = 0.867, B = 0.829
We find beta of 0.96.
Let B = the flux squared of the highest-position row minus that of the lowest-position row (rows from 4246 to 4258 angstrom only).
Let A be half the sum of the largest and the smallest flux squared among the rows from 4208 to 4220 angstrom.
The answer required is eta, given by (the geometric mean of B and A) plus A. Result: 77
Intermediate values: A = 49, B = 15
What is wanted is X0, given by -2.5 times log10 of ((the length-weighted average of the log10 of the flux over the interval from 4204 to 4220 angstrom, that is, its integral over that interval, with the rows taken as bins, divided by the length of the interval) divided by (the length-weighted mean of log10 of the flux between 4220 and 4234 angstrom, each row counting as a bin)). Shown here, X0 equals -0.030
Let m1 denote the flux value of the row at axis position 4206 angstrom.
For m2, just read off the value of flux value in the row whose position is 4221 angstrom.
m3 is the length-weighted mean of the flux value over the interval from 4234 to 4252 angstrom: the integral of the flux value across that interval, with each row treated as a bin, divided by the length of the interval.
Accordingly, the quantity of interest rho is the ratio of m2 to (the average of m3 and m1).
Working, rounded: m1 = 7.273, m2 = 7.972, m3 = 7.7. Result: 1.07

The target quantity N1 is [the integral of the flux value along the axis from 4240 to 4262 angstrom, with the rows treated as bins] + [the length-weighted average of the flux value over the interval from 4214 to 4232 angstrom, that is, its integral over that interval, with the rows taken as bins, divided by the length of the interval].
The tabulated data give 175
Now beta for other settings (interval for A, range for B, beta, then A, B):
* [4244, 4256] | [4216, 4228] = 0.97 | 0.869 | 0.845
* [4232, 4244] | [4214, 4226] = 0.98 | 0.878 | 0.862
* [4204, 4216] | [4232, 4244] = 1.04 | 0.848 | 0.878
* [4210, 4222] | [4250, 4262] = 1.01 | 0.862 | 0.868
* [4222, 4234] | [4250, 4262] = 1.06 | 0.821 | 0.868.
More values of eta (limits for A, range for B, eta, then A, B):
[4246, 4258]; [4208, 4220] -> 68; 56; 3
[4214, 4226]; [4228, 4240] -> 79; 54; 11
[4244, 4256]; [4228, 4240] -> 83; 57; 11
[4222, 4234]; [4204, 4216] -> 46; 41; 1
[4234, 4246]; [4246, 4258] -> 90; 60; 15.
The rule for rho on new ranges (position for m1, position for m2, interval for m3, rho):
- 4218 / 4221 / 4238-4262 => 1.05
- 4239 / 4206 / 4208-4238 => 0.98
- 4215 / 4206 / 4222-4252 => 1.00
